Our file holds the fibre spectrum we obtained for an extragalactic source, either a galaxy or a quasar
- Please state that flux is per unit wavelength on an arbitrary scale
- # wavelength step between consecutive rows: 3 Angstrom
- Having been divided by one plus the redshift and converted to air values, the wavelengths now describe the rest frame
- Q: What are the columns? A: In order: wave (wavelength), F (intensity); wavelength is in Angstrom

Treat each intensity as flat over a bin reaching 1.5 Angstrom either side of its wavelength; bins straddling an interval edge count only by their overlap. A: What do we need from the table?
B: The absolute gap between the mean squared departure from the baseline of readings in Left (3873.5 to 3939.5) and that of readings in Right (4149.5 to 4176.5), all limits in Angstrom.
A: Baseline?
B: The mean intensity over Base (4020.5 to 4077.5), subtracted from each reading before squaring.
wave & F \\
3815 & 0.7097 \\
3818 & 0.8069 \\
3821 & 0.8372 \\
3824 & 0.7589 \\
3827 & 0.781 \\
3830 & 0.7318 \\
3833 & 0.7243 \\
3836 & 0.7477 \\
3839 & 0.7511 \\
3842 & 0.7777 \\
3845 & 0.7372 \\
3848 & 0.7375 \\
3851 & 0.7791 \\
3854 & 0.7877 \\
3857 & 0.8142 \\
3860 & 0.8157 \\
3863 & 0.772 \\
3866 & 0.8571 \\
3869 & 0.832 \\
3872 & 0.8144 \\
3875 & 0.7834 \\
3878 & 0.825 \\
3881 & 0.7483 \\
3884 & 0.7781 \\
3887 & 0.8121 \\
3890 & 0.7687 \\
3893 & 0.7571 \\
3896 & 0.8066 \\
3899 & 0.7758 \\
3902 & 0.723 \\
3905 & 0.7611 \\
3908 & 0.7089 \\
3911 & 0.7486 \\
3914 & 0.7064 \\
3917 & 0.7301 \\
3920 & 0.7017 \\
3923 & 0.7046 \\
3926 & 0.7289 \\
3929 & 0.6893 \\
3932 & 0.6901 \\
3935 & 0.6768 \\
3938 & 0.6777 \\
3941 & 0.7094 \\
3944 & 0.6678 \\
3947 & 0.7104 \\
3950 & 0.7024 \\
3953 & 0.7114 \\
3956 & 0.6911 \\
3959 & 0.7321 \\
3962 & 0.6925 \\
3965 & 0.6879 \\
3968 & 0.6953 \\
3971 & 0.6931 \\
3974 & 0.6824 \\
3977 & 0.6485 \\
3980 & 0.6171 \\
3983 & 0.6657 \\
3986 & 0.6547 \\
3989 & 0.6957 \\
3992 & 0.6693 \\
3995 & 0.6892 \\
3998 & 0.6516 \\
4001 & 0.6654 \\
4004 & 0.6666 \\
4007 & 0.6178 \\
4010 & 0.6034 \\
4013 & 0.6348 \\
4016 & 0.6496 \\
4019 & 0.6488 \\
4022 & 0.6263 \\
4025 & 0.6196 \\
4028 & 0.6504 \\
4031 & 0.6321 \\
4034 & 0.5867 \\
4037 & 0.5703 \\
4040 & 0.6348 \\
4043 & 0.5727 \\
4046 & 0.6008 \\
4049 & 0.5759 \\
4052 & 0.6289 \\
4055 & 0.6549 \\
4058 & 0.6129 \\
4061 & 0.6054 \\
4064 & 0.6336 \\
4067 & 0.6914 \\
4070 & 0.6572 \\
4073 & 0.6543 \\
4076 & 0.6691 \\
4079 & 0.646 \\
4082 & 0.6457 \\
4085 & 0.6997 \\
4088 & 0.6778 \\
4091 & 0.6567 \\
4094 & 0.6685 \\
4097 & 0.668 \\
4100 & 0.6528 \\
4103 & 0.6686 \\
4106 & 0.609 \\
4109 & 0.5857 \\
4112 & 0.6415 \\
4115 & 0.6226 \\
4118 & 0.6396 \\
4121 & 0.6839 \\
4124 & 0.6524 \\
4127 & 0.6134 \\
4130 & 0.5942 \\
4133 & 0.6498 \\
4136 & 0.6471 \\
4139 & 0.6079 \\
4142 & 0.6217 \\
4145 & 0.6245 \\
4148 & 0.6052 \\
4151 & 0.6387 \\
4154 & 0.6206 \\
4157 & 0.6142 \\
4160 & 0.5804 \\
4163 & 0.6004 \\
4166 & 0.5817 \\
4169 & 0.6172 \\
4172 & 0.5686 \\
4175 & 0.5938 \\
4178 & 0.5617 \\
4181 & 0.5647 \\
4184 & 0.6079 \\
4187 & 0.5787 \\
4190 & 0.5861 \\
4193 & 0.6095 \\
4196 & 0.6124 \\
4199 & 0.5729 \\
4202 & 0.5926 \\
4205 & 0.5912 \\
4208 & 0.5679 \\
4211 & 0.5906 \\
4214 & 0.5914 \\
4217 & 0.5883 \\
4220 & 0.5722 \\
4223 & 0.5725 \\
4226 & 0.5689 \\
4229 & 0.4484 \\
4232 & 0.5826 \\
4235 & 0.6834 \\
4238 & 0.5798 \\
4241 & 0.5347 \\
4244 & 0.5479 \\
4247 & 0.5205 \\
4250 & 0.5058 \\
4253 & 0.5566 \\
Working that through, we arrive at 0.014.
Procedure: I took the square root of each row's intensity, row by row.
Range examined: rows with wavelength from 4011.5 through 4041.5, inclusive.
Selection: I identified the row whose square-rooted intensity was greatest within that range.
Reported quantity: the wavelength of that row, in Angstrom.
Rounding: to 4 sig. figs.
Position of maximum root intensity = 4028 Angstrom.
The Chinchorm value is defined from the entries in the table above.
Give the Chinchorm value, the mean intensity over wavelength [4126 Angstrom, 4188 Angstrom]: 0.60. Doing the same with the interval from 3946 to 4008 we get 0.68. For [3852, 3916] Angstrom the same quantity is 0.78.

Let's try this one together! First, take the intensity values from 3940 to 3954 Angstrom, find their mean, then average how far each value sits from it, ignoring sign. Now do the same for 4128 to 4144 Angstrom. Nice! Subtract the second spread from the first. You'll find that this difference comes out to -0.0065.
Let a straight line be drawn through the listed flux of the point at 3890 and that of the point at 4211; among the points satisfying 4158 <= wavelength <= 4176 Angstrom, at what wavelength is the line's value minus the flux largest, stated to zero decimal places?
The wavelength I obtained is 4172 Angstrom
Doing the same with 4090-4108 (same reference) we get 4106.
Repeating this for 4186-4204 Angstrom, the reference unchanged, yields 4187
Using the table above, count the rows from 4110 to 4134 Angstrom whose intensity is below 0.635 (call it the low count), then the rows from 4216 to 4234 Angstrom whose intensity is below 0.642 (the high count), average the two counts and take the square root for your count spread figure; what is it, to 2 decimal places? 2.12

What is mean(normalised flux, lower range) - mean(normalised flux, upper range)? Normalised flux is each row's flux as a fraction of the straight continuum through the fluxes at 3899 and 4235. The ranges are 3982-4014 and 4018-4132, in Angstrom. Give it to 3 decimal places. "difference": 0.002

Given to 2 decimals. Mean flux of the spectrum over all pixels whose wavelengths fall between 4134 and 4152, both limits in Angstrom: 0.62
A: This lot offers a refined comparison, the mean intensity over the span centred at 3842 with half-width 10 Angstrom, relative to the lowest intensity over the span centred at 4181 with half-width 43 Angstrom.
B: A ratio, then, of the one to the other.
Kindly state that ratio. 1.336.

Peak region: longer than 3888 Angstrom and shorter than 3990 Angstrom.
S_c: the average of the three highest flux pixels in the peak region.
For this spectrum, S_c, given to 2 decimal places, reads 0.78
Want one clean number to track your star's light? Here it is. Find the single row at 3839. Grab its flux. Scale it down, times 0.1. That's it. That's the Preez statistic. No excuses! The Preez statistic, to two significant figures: 0.075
